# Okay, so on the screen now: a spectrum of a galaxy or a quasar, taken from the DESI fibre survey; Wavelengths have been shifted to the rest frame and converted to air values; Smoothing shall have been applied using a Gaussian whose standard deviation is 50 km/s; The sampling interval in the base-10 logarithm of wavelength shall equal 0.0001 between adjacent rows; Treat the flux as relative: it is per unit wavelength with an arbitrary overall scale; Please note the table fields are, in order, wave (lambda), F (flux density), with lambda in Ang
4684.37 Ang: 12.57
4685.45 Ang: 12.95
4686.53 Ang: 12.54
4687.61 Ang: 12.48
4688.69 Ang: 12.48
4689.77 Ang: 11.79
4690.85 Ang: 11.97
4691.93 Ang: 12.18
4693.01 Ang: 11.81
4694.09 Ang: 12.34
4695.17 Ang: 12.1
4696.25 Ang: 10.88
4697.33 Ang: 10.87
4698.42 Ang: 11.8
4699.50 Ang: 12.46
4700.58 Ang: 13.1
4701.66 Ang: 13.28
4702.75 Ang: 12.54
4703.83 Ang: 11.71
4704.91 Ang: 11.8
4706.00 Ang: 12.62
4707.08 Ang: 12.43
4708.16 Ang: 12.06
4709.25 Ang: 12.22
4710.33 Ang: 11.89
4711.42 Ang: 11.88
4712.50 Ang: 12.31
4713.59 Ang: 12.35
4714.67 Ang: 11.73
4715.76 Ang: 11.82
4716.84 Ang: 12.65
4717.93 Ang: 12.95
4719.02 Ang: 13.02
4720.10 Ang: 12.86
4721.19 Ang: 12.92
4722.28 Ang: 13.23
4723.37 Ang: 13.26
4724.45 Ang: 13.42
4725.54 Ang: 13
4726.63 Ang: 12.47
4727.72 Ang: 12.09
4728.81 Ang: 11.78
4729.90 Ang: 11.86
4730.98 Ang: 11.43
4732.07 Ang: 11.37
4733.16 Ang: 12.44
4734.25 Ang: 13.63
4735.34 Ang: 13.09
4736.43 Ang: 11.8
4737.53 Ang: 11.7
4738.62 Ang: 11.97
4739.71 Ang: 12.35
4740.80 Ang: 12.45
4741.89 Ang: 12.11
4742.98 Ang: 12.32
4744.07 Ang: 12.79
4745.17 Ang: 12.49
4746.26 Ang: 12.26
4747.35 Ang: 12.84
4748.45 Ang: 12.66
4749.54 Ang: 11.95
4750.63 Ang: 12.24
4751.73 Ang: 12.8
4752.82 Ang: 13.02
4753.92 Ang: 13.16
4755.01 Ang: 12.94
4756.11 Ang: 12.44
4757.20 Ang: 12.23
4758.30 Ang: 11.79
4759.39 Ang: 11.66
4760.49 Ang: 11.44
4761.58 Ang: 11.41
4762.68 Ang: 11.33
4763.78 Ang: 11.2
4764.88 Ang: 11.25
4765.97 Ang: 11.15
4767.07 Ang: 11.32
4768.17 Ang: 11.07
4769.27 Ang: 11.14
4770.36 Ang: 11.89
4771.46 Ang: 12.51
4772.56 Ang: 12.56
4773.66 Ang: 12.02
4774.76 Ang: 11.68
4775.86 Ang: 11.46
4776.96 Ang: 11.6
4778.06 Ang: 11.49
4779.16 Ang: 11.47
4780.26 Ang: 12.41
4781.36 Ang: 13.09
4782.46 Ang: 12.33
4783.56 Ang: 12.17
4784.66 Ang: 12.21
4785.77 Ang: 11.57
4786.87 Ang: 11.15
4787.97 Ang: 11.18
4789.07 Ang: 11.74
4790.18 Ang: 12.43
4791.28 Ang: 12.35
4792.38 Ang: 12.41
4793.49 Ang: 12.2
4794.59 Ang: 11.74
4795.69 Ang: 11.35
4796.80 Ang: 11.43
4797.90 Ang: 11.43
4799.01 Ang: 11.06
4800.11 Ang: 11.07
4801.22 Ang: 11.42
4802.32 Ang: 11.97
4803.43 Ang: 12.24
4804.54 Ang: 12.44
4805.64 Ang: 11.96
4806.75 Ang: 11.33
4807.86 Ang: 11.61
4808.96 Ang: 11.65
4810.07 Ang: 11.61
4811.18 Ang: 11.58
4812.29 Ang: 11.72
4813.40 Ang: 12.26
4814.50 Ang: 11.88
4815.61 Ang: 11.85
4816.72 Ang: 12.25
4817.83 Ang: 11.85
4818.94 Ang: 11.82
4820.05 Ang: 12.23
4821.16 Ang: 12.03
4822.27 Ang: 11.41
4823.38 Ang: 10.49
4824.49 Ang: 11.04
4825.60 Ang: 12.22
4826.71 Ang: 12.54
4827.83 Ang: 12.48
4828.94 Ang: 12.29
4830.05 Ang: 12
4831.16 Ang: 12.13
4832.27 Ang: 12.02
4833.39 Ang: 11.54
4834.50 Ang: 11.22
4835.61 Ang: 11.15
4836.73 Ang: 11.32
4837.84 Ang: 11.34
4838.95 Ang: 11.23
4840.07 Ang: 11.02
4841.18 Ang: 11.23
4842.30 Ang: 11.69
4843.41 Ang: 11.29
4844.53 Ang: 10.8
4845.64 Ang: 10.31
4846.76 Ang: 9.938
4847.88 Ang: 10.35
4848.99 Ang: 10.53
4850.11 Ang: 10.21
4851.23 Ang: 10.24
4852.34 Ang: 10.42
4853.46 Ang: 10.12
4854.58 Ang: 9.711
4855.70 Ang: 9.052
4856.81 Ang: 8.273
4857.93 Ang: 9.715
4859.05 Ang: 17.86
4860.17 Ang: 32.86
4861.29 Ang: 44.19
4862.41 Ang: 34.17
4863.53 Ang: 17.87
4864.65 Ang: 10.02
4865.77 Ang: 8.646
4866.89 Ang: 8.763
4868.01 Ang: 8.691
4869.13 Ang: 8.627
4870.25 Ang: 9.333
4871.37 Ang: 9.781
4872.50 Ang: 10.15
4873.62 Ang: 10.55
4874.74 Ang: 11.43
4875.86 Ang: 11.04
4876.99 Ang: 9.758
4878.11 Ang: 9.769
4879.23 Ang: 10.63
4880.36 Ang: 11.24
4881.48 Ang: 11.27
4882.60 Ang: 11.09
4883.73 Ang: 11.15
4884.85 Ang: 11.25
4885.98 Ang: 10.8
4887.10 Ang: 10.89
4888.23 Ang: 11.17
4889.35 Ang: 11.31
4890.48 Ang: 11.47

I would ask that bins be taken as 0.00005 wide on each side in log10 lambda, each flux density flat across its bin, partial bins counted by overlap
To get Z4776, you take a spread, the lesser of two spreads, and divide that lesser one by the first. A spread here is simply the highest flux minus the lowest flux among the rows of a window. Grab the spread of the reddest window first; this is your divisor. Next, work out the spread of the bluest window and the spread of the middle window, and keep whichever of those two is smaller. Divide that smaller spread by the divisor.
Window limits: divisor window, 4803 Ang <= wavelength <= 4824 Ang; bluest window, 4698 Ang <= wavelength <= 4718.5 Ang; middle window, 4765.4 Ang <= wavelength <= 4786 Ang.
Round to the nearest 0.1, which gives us 0.8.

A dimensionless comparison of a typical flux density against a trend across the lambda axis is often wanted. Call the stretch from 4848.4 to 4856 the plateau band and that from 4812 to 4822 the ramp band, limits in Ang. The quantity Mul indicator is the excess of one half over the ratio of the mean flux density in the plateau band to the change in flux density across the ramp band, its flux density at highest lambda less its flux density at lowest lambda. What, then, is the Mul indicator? -32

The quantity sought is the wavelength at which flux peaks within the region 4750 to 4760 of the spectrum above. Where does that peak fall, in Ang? 4753.92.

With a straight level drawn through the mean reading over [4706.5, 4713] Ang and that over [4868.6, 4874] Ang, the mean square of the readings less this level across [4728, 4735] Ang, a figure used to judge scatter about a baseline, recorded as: 0.71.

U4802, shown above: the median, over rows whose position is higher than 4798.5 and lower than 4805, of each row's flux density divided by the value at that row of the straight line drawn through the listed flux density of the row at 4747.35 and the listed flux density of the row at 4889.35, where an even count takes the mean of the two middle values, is 0.954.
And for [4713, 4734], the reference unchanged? 0.957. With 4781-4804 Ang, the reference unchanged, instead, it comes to 0.952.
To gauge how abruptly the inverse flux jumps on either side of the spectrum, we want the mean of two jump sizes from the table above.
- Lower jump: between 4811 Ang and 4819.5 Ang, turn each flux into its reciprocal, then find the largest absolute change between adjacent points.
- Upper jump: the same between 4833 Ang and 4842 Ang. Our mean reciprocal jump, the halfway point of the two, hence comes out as 0.0031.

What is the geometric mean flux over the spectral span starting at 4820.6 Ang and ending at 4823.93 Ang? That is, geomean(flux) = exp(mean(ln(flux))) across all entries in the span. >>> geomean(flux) 11.3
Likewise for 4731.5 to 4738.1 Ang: 12.3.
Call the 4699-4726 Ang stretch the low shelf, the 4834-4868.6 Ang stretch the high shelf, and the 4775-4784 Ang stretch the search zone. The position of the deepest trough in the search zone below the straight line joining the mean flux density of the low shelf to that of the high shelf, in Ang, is 4779.16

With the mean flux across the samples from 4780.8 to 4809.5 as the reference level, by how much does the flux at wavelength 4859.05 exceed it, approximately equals 6.0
